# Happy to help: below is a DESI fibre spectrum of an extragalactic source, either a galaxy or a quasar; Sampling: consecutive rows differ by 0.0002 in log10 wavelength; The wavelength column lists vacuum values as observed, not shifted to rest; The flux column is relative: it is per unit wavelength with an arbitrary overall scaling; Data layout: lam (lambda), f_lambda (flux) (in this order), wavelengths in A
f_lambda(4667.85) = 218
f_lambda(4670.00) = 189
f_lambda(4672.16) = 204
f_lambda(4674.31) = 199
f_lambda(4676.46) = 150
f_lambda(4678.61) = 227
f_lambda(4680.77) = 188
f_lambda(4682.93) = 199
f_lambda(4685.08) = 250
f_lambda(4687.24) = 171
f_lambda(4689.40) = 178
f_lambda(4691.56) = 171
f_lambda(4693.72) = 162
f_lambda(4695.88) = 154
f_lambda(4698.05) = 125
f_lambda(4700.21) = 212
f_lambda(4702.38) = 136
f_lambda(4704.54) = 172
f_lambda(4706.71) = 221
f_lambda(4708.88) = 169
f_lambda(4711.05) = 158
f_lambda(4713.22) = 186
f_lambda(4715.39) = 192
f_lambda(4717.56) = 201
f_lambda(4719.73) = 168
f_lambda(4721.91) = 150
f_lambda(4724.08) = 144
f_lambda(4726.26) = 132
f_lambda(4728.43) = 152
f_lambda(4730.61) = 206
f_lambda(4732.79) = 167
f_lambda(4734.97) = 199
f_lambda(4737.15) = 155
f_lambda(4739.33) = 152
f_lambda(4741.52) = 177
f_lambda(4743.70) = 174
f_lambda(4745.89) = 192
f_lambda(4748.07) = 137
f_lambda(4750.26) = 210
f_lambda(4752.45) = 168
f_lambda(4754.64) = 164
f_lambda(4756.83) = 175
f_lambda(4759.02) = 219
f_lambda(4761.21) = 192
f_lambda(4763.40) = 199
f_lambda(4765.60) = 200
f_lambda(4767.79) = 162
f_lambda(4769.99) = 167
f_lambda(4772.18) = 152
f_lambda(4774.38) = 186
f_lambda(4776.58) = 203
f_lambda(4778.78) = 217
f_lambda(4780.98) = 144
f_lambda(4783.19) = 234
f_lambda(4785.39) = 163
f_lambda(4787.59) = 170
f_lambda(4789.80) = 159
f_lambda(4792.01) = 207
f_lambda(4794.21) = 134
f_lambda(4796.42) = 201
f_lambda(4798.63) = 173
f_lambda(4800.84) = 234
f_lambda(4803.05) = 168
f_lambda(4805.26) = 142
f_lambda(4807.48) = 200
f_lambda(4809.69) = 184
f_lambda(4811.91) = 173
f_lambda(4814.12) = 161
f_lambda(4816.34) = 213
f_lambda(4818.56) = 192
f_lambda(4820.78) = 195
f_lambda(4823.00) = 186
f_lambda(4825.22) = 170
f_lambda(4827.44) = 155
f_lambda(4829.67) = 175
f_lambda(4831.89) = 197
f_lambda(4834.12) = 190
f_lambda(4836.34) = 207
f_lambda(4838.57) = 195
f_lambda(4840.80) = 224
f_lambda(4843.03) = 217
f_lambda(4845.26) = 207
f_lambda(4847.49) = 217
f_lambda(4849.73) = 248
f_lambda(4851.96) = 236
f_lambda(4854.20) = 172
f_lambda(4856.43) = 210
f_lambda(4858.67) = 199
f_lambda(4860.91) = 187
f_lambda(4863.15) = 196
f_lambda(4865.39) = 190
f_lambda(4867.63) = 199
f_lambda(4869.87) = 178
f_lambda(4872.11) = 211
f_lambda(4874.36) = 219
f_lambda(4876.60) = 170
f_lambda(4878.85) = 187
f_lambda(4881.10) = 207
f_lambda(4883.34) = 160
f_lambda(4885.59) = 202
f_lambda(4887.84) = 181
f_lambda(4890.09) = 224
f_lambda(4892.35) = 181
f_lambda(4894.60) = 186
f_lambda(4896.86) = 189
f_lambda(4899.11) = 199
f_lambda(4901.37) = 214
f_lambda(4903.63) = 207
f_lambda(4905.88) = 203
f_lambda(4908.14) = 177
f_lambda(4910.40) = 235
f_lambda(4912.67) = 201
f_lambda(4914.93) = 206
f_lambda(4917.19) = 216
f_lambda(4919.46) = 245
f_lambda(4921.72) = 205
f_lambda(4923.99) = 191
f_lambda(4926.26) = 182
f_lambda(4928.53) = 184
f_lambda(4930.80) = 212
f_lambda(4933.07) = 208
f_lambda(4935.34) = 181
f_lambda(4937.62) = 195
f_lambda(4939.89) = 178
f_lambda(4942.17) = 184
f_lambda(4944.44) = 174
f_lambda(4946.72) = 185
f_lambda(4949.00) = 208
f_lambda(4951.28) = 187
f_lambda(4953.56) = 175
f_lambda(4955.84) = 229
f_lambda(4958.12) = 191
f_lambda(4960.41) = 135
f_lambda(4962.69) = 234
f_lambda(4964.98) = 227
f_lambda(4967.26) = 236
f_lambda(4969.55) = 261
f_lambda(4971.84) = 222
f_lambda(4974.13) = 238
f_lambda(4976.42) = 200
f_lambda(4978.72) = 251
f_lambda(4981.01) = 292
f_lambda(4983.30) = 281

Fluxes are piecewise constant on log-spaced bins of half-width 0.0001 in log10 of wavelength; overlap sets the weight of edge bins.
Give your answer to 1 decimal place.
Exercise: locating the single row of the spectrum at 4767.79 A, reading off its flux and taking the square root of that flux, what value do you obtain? 12.7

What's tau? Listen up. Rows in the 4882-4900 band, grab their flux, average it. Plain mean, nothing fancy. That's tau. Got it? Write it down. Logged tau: 190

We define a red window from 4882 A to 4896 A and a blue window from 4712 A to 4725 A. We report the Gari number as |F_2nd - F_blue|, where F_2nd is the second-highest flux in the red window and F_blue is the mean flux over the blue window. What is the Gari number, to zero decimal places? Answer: 28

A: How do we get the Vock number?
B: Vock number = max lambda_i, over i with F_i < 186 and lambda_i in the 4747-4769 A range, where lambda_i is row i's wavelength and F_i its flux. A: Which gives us 4767.79 A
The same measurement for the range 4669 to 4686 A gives 4676.46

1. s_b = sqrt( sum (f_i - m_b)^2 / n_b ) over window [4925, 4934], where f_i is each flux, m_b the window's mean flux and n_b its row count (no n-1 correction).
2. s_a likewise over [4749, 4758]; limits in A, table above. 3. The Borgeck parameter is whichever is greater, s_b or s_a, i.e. 18.2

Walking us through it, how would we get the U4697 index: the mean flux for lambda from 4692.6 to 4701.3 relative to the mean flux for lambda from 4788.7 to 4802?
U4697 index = 0.88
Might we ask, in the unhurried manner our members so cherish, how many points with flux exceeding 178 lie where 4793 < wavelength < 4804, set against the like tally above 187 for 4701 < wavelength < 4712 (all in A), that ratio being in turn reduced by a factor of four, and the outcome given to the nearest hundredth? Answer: 0.50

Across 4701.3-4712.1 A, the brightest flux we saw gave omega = 221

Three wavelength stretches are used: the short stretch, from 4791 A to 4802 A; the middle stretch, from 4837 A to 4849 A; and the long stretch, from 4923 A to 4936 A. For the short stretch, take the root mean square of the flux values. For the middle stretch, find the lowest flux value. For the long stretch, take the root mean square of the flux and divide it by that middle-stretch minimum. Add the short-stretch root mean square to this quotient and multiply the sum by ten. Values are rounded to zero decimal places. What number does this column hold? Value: 1938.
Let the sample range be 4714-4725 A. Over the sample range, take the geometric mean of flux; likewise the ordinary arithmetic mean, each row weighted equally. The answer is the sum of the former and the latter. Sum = 341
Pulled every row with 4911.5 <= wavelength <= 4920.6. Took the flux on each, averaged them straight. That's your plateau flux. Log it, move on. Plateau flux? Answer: 217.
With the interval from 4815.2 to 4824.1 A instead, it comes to 196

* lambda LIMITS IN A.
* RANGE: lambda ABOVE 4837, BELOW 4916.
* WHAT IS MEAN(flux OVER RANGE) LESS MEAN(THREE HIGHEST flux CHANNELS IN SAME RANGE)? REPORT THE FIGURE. -38.7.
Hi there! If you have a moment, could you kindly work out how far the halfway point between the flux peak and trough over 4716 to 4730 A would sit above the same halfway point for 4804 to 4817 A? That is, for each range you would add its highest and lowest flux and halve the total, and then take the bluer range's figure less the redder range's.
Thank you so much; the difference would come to -11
